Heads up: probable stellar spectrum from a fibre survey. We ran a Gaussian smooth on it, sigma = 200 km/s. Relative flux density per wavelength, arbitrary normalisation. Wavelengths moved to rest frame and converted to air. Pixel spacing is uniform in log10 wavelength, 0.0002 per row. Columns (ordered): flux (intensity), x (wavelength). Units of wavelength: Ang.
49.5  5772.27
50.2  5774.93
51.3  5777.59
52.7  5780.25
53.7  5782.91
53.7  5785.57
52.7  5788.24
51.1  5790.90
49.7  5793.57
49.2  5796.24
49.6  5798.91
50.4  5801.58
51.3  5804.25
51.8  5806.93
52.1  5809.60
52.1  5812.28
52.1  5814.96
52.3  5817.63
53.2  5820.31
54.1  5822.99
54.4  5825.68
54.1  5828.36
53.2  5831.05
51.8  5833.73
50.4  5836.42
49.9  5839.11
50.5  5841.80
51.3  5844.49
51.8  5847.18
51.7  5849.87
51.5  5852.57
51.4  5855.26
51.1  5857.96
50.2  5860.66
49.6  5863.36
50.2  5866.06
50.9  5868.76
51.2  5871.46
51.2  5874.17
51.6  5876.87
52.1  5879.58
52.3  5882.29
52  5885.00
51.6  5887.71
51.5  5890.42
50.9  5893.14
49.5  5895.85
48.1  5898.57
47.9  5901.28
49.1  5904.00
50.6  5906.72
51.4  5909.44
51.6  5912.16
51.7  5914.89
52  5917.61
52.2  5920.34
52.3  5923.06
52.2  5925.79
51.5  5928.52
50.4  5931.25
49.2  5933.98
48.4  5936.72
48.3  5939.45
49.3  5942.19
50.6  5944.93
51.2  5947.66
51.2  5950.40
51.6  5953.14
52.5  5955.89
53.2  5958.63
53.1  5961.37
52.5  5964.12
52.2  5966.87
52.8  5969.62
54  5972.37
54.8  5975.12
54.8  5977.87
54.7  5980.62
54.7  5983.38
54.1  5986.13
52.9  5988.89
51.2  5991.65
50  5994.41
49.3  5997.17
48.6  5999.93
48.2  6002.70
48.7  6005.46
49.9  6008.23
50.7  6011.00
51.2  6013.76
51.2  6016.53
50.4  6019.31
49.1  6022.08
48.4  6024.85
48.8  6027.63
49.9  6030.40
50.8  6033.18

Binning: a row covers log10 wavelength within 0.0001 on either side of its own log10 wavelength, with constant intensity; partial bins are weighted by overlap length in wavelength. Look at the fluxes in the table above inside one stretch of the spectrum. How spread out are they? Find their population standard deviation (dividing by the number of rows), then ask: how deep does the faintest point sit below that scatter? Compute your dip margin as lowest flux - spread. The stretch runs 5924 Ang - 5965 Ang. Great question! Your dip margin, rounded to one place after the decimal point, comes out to 46.7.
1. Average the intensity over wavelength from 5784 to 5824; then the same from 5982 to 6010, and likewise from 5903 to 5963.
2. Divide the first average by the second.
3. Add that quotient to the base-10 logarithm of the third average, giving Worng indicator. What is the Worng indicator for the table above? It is 2.73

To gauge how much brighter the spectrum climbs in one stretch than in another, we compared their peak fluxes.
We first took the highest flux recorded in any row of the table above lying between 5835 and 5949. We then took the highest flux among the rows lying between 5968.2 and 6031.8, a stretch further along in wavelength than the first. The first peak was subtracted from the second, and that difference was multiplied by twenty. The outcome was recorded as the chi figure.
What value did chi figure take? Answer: 50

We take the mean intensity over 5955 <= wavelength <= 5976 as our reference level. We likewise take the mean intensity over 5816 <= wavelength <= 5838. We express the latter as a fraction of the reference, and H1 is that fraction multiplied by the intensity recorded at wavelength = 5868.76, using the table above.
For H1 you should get 50.7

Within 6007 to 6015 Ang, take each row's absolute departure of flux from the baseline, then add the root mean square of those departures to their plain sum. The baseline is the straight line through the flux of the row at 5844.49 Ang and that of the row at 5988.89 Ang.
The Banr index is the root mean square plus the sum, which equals 10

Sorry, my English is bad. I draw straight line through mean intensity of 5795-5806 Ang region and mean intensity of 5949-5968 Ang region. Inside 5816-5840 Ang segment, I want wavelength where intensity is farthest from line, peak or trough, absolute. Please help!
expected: 5825.68 Ang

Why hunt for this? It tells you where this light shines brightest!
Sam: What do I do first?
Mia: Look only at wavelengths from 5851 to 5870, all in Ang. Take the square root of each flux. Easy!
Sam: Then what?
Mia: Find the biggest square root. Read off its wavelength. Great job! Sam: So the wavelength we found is 5852.57 Ang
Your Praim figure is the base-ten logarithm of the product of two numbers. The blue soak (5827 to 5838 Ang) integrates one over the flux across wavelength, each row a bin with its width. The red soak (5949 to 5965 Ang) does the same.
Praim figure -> -1.19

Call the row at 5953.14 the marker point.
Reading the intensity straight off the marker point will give 51.6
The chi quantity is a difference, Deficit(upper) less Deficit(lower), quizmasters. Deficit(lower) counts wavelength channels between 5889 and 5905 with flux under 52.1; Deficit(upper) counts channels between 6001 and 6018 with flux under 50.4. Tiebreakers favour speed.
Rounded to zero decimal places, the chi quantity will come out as -3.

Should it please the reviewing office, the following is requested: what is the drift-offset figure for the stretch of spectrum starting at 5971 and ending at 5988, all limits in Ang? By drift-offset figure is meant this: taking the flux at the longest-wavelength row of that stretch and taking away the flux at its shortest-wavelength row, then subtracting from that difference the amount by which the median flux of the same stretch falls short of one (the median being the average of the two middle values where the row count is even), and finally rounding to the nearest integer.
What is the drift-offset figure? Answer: 54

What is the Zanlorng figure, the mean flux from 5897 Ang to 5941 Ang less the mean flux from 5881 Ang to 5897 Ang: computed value -0.9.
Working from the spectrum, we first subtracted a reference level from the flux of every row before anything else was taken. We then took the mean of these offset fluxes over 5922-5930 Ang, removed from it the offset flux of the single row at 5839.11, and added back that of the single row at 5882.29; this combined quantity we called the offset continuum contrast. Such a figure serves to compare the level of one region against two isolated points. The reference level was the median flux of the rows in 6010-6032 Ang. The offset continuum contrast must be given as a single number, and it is 4.2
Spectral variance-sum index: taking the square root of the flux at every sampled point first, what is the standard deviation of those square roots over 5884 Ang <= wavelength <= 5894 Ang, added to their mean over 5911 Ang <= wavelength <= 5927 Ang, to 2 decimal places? 7.24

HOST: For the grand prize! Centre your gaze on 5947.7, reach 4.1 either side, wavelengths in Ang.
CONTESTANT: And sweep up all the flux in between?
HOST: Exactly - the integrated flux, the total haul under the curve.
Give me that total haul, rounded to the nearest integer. 419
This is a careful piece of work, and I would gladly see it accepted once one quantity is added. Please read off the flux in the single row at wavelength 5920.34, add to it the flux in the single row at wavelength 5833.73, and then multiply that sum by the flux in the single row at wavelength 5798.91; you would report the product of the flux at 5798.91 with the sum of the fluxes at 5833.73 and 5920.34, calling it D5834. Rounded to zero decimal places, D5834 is 5158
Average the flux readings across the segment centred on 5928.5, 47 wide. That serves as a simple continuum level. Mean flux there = 50.8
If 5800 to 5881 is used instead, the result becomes 51.6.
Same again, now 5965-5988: 54.0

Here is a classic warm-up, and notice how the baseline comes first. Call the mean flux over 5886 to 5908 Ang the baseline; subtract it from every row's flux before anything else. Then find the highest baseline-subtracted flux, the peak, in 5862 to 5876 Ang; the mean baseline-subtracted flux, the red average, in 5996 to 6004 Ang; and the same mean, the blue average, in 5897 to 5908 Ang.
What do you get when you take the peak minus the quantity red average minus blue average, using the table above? 1.5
